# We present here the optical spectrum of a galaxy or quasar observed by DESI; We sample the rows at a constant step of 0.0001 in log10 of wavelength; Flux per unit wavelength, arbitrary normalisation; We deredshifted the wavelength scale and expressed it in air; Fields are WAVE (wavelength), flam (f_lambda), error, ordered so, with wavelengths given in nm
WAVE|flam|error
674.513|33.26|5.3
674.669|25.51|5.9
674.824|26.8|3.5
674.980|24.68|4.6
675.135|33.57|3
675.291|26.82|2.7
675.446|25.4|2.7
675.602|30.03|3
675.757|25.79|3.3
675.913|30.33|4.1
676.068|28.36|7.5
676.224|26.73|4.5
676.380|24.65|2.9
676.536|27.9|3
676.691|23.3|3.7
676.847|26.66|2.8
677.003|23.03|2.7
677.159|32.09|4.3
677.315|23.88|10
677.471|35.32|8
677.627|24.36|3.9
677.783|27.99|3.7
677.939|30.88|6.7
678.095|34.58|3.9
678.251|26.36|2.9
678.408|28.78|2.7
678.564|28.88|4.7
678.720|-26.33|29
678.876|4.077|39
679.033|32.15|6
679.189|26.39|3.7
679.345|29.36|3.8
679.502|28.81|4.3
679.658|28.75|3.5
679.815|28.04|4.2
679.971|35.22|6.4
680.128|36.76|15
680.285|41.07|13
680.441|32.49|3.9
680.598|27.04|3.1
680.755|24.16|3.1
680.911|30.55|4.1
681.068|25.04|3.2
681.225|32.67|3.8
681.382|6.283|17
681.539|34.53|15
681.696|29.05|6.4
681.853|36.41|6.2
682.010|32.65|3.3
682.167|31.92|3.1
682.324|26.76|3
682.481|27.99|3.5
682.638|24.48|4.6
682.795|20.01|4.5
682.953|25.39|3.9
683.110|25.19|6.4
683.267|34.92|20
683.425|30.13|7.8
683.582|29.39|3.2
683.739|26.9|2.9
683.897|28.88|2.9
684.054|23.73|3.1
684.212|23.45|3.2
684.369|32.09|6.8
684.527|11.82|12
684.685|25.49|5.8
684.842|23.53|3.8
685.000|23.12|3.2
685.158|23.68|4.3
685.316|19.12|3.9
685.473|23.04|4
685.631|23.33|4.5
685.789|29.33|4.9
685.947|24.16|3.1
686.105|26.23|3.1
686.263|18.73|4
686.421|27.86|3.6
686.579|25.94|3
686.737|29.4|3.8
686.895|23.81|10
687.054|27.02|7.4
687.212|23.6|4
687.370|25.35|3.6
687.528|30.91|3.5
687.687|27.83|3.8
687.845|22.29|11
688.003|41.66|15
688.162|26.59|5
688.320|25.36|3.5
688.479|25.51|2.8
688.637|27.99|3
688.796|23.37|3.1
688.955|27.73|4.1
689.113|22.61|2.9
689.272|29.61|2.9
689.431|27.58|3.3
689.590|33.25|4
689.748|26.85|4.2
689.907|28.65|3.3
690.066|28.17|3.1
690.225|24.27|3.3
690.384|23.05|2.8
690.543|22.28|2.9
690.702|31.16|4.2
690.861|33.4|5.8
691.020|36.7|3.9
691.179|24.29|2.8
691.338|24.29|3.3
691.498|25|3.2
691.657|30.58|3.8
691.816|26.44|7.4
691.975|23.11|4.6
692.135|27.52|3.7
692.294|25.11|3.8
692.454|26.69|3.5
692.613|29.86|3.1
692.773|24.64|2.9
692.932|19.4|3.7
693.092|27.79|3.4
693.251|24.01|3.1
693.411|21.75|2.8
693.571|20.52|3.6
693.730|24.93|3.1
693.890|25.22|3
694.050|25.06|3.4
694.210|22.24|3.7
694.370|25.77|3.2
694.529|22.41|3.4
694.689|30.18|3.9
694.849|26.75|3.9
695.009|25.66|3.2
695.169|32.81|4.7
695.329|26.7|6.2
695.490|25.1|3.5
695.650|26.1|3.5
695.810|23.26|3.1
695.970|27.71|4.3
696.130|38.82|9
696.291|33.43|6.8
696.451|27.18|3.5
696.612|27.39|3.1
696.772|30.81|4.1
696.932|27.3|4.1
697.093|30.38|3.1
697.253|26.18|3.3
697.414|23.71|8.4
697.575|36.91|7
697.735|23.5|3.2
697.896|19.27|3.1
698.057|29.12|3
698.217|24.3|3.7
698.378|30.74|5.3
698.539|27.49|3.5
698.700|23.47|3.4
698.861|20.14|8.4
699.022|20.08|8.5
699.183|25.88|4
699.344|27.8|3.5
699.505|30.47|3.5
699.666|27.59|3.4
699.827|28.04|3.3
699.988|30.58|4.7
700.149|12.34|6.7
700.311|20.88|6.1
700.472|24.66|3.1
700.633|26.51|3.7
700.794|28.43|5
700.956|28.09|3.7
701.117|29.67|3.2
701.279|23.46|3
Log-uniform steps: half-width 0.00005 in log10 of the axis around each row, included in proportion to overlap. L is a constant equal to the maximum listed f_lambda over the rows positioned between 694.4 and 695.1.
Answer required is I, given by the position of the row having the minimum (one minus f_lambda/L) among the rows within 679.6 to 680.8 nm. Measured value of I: 680.285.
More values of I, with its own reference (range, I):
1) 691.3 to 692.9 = 691.657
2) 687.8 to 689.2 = 688.003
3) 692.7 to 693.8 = 693.092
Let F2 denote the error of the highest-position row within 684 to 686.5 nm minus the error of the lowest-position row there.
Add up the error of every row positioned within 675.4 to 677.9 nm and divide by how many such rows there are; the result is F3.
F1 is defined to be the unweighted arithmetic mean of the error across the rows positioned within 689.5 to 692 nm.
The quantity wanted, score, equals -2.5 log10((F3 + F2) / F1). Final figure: -0.2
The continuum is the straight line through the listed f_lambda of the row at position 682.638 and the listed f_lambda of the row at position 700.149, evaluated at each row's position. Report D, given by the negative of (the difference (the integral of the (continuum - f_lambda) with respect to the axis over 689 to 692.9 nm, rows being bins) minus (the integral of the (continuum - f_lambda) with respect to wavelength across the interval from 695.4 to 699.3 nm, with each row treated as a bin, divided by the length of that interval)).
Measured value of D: 20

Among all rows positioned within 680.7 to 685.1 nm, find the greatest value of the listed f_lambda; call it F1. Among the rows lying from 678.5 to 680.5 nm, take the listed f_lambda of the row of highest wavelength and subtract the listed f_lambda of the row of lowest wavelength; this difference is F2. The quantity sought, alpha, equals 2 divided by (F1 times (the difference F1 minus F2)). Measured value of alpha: 0.0017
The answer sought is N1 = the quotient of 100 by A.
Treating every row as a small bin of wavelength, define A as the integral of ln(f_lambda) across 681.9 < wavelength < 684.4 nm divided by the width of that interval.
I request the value 30.2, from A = 3.31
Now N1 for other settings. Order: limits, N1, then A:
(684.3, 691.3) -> 30.8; 3.25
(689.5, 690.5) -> 30.3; 3.30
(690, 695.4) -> 30.7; 3.25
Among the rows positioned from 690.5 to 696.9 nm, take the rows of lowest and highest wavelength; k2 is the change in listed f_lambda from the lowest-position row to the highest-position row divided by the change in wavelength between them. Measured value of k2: 1.4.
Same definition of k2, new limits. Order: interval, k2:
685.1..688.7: 1.2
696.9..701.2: 0.6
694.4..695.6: 2.8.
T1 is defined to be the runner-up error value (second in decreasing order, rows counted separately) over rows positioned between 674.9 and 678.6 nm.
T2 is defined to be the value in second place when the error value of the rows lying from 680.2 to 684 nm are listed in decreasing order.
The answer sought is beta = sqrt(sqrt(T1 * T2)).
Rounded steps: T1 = 8.0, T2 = 17.0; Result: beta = 3.4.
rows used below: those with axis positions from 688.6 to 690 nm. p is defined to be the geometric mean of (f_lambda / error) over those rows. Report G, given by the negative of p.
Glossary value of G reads -8.1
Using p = 8.1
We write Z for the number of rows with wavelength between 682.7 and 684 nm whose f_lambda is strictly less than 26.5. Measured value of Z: 3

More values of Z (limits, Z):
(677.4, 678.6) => 2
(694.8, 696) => 4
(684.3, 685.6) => 7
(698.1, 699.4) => 5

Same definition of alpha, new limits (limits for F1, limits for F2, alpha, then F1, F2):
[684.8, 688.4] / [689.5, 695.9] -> 0.0009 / 41.66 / -10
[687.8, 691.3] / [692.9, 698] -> 0.0011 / 41.66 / 0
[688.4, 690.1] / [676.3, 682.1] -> 0.0024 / 33.25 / 8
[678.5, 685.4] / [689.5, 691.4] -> 0.0010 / 41.07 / -9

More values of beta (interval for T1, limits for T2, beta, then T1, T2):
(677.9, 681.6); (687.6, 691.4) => 4.2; 29.0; 11.0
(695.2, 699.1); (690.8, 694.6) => 2.6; 8.5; 5.8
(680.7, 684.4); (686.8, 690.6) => 3.7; 17.0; 11.0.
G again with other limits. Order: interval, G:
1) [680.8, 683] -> -5.3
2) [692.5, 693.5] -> -7.7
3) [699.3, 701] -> -6.2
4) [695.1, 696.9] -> -6.5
